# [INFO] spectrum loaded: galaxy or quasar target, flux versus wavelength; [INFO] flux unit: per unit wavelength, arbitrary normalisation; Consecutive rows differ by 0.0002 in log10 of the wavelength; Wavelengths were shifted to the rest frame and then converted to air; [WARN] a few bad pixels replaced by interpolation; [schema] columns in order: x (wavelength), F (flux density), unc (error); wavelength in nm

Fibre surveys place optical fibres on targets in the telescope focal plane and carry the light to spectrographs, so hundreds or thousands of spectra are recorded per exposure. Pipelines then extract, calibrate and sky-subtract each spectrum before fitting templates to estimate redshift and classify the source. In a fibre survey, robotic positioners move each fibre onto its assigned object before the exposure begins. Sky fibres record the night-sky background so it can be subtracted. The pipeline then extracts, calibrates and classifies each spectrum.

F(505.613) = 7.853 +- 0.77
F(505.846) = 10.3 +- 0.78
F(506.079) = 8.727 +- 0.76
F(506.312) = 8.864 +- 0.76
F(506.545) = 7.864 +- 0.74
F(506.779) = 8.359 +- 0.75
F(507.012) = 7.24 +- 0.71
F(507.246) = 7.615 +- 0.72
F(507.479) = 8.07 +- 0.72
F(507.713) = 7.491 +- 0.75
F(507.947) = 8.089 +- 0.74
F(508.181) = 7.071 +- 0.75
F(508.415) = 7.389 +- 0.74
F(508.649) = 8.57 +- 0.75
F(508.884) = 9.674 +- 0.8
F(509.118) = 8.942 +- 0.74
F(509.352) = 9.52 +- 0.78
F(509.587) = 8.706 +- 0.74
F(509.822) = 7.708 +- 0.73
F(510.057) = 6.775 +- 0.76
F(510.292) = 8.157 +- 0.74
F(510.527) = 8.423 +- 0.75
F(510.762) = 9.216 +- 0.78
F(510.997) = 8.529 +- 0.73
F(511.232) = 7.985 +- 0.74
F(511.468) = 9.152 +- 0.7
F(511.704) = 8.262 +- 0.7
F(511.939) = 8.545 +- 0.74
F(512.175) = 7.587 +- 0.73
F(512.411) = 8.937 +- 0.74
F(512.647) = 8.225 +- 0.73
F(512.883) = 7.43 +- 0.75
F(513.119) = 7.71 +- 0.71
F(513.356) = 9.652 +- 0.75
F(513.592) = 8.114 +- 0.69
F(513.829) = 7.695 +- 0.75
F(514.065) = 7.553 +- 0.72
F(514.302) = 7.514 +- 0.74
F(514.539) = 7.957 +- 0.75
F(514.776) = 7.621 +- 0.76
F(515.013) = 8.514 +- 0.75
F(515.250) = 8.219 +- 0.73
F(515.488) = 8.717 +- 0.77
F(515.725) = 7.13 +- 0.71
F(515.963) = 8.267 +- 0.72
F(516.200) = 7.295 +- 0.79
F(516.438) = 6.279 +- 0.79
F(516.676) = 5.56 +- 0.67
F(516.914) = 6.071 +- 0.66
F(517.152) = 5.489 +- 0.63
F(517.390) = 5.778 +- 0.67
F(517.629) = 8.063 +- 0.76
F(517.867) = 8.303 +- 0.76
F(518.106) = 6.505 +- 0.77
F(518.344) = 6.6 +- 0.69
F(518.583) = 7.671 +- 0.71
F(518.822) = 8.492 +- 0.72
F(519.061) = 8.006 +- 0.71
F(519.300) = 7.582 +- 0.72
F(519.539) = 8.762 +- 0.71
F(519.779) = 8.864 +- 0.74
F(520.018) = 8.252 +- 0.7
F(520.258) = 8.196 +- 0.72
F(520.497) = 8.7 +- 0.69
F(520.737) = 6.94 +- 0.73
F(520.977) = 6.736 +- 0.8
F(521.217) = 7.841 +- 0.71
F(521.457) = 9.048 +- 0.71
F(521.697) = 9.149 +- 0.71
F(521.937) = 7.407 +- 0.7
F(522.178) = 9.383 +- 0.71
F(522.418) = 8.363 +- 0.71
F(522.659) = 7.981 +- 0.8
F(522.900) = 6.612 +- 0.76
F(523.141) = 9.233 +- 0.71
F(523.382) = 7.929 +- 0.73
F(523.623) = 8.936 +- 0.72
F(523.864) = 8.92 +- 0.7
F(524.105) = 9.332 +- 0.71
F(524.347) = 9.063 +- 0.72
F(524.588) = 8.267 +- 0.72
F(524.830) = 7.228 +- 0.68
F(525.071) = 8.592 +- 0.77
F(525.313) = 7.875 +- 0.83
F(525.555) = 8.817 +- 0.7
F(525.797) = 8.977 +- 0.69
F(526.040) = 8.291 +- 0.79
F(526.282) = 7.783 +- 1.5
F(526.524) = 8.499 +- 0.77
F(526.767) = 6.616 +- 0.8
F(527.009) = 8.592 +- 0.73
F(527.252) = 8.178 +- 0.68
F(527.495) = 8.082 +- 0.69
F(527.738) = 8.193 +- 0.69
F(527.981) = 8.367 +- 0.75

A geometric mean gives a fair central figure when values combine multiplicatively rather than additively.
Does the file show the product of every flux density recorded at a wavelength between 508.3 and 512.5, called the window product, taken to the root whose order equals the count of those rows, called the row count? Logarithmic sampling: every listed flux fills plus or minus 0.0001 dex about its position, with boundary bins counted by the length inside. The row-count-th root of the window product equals 8.42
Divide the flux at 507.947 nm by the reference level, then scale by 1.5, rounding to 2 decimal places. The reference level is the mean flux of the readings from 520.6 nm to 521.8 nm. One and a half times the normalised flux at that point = 1.53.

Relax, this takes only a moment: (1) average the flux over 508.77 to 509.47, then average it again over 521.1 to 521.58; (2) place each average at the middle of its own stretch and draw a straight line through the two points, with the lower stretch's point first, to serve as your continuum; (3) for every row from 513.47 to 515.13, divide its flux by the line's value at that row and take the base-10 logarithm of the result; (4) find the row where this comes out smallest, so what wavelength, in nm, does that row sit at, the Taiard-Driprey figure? 514.302 nm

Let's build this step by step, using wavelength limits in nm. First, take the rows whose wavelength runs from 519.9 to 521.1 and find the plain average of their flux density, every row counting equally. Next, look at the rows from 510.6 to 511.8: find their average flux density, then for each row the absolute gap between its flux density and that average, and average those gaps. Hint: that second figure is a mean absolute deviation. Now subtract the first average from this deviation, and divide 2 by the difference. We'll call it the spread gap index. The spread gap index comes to -0.273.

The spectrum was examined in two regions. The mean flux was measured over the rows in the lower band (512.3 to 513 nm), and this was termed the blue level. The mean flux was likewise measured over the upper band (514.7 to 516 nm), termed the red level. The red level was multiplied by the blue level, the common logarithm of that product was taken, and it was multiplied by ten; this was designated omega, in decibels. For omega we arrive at 18.21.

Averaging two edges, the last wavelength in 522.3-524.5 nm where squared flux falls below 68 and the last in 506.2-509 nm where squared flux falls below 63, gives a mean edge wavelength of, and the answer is 515.90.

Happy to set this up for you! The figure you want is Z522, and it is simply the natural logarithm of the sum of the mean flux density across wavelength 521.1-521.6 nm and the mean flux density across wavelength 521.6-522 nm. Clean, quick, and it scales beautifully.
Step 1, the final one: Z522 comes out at 2.82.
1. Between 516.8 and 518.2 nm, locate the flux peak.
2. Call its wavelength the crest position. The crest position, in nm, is 517.867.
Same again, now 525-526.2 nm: 525.797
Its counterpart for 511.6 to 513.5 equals 513.356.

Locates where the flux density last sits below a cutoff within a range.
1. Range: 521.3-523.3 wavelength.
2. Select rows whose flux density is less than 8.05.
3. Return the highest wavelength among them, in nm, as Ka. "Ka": 522.900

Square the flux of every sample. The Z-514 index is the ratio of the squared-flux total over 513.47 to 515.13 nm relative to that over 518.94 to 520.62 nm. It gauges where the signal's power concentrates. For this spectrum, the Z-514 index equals 0.89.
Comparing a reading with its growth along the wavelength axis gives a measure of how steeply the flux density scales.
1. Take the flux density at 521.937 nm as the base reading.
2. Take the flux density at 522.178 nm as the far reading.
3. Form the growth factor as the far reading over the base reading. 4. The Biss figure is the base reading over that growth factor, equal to 5.8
